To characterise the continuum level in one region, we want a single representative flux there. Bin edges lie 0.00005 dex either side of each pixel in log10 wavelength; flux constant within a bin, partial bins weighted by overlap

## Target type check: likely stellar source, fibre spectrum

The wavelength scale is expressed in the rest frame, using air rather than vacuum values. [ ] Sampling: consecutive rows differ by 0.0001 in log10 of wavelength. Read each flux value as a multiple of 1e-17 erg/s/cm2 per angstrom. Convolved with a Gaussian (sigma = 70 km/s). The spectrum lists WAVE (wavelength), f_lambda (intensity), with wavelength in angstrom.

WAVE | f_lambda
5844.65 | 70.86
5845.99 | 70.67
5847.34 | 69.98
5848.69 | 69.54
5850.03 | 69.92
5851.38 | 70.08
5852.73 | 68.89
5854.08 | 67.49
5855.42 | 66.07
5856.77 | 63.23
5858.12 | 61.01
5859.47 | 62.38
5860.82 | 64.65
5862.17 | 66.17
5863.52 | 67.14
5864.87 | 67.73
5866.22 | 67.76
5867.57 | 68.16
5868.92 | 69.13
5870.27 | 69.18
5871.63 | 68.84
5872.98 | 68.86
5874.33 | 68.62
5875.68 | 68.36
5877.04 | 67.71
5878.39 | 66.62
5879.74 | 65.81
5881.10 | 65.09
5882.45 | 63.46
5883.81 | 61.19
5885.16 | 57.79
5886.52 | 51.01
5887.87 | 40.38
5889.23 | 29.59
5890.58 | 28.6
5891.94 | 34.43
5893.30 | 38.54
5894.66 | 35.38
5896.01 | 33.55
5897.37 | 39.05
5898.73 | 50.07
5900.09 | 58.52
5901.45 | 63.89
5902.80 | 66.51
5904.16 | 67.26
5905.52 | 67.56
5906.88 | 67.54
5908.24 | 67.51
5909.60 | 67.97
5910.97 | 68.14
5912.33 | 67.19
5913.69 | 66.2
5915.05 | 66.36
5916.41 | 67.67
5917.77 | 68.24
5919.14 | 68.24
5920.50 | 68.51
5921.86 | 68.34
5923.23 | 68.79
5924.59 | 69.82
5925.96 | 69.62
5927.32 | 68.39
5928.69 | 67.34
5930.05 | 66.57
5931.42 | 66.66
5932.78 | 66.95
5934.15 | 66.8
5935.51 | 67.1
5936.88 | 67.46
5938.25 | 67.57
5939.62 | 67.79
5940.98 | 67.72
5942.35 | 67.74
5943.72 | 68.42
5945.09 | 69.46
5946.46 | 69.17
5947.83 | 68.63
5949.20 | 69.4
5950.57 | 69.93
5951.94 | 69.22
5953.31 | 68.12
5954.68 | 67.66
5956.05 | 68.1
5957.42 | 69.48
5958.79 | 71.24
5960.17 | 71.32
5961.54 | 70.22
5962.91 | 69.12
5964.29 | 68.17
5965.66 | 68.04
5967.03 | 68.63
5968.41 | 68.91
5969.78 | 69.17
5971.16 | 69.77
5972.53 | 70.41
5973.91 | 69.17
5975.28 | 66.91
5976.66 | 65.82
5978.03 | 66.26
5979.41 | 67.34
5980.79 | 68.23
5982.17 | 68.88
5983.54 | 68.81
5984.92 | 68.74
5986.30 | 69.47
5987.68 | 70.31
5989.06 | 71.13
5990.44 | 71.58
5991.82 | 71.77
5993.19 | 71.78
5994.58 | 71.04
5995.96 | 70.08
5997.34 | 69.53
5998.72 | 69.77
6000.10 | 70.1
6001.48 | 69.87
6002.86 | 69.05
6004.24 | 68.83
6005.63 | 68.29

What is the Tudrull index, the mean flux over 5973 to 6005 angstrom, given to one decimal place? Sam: 69.3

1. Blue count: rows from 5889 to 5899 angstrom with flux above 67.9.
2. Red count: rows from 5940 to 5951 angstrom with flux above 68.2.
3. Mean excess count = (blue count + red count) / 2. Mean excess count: 3.0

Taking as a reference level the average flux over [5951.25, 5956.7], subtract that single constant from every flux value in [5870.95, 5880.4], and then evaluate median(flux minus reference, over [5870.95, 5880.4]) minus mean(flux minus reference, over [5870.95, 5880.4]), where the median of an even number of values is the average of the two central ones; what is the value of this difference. 0.53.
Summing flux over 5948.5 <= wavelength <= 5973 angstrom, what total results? 1247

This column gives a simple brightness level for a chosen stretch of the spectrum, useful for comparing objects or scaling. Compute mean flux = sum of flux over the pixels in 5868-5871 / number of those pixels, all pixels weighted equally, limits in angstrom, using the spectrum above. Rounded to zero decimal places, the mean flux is 69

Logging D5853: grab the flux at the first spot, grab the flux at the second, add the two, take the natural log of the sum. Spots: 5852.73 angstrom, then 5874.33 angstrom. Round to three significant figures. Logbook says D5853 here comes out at 4.92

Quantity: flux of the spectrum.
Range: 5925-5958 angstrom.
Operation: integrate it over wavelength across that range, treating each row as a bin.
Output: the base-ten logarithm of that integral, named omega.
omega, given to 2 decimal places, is 3.35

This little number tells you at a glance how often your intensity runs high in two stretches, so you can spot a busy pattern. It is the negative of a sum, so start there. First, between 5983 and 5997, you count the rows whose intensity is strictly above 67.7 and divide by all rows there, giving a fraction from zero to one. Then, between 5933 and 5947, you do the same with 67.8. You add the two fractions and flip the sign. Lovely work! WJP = -1.3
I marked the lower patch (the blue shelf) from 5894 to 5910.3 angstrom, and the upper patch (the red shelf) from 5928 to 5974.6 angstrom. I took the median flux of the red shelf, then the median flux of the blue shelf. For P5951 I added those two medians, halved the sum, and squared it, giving 4471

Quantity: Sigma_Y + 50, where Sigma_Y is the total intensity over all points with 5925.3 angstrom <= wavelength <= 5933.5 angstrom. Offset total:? 456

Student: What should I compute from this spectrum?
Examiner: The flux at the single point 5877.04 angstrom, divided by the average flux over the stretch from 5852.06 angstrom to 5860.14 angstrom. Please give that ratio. 1.04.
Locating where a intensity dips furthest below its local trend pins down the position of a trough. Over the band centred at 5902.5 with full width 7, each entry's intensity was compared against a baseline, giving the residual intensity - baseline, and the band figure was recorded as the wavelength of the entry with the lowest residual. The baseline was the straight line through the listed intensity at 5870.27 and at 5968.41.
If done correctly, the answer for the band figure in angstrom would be 5900.09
